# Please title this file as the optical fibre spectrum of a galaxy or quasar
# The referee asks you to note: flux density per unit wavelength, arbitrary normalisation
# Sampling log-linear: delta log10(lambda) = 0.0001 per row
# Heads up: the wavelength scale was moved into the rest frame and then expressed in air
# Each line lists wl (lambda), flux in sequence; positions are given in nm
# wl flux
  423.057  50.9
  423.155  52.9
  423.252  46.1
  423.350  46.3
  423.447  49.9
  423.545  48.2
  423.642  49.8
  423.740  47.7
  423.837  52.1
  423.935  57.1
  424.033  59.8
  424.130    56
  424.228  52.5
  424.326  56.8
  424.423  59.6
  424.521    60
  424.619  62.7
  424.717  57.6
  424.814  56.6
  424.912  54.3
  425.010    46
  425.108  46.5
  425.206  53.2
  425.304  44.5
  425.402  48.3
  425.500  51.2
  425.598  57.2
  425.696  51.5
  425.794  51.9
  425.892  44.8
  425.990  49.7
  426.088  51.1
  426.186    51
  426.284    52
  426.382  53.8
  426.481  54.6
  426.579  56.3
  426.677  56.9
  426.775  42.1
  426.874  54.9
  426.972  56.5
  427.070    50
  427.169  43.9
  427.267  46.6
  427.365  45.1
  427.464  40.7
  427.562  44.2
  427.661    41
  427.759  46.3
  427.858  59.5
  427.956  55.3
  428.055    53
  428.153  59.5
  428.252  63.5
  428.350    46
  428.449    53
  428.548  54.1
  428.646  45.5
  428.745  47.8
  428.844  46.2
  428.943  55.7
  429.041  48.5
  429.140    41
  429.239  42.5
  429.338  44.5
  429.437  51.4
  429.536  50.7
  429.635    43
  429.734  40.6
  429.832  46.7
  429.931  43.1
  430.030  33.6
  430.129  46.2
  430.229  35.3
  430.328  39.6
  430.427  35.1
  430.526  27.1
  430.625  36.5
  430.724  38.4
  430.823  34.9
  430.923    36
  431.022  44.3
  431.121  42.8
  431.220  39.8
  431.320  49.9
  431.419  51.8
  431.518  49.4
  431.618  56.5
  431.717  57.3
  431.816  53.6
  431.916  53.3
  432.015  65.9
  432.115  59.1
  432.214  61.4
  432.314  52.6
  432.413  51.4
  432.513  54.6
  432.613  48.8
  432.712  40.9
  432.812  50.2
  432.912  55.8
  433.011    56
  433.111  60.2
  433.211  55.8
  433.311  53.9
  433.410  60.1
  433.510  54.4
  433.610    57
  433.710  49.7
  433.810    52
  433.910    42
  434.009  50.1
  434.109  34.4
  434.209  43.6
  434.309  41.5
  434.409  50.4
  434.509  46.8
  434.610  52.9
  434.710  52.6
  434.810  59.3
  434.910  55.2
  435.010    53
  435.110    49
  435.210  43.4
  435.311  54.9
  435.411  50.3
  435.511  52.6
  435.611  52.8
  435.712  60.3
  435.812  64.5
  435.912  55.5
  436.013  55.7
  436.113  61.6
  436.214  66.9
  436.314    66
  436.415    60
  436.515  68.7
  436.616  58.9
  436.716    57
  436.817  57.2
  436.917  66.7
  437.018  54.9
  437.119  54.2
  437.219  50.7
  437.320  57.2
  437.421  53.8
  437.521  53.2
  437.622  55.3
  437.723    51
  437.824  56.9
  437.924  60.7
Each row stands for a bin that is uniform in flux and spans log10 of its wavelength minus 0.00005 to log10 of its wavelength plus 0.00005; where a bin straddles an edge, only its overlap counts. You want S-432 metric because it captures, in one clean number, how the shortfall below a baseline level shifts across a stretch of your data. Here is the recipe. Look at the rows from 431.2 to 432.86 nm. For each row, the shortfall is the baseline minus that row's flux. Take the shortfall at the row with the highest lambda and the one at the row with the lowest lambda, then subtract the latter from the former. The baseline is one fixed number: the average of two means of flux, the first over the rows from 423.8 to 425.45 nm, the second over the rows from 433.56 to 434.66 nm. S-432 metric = -10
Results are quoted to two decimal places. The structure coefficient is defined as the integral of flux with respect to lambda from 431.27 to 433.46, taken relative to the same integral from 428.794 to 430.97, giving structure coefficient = 1.32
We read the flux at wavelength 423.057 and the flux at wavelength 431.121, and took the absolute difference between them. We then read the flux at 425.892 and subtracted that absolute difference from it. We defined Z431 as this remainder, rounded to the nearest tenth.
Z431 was 36.7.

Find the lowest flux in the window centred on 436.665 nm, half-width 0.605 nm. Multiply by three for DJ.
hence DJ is 152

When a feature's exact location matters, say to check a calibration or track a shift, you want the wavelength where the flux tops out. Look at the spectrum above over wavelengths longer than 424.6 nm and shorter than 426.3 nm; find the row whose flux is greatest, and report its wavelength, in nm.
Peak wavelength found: 424.619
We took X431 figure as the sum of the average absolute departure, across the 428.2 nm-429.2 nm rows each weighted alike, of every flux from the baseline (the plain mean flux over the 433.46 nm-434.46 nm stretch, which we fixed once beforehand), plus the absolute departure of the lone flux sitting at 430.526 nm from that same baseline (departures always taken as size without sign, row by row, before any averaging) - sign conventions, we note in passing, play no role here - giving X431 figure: 25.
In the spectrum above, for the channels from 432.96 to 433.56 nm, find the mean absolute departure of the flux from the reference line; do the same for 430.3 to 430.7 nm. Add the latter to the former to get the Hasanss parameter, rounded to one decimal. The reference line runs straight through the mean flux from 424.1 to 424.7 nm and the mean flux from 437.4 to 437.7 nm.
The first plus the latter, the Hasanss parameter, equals 23.7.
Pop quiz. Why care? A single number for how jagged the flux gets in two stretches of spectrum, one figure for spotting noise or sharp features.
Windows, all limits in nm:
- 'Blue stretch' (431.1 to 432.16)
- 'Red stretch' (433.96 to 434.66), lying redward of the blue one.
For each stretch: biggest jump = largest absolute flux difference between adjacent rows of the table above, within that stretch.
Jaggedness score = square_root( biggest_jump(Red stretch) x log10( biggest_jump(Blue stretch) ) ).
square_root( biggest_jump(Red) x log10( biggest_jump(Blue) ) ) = 4.16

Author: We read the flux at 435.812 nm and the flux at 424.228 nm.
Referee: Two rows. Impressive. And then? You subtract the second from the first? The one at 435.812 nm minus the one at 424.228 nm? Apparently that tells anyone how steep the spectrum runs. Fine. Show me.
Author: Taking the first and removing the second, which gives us 12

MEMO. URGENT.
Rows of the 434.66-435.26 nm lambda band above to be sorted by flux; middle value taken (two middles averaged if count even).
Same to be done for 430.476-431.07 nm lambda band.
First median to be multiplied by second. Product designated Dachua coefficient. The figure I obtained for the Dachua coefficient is 1914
